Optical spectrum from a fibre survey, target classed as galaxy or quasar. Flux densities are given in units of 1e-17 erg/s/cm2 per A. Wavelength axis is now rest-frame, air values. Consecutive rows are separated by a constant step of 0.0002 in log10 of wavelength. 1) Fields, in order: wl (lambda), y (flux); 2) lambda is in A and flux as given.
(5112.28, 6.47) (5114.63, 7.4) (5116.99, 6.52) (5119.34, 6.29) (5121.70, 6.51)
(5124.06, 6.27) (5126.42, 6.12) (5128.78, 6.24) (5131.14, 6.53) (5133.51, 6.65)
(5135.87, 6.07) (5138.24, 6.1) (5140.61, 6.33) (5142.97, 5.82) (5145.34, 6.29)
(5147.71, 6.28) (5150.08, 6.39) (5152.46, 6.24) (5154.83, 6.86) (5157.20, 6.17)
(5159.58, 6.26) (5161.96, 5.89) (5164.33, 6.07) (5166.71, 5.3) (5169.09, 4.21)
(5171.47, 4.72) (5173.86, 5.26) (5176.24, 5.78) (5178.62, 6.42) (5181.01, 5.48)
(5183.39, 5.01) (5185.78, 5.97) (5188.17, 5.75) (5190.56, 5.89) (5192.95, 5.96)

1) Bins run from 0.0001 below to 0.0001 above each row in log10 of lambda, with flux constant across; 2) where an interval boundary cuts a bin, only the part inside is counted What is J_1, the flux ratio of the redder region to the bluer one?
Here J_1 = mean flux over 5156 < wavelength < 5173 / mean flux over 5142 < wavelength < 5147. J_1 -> 0.91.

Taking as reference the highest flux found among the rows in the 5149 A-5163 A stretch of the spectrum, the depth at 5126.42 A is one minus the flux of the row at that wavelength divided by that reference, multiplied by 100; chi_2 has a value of 11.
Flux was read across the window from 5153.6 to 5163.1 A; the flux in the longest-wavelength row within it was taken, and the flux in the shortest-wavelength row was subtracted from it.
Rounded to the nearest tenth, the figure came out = -1.0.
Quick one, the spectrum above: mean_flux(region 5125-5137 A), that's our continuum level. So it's 6.32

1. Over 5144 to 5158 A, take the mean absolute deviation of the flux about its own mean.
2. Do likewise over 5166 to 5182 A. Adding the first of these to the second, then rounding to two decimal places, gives 0.67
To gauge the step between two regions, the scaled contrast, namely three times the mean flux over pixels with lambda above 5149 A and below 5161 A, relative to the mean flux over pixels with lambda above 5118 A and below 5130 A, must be 3.0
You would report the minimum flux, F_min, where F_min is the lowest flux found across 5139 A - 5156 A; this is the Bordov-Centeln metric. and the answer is 5.82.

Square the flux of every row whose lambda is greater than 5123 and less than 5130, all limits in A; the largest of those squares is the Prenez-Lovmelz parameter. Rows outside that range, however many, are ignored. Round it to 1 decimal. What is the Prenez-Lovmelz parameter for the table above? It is 39.3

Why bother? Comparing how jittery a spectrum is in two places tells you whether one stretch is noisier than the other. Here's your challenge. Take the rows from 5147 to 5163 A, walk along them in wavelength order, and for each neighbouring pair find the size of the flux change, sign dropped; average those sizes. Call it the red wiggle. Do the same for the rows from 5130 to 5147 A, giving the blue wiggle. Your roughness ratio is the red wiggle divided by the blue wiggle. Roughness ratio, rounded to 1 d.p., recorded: 1.0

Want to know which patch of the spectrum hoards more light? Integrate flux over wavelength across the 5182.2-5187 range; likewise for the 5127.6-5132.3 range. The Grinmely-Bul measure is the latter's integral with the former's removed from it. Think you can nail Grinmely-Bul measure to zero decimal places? 4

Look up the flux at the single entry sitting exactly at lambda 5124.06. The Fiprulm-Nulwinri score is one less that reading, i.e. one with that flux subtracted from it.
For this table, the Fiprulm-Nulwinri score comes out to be -5.27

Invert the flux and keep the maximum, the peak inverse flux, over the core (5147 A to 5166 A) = 0.170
